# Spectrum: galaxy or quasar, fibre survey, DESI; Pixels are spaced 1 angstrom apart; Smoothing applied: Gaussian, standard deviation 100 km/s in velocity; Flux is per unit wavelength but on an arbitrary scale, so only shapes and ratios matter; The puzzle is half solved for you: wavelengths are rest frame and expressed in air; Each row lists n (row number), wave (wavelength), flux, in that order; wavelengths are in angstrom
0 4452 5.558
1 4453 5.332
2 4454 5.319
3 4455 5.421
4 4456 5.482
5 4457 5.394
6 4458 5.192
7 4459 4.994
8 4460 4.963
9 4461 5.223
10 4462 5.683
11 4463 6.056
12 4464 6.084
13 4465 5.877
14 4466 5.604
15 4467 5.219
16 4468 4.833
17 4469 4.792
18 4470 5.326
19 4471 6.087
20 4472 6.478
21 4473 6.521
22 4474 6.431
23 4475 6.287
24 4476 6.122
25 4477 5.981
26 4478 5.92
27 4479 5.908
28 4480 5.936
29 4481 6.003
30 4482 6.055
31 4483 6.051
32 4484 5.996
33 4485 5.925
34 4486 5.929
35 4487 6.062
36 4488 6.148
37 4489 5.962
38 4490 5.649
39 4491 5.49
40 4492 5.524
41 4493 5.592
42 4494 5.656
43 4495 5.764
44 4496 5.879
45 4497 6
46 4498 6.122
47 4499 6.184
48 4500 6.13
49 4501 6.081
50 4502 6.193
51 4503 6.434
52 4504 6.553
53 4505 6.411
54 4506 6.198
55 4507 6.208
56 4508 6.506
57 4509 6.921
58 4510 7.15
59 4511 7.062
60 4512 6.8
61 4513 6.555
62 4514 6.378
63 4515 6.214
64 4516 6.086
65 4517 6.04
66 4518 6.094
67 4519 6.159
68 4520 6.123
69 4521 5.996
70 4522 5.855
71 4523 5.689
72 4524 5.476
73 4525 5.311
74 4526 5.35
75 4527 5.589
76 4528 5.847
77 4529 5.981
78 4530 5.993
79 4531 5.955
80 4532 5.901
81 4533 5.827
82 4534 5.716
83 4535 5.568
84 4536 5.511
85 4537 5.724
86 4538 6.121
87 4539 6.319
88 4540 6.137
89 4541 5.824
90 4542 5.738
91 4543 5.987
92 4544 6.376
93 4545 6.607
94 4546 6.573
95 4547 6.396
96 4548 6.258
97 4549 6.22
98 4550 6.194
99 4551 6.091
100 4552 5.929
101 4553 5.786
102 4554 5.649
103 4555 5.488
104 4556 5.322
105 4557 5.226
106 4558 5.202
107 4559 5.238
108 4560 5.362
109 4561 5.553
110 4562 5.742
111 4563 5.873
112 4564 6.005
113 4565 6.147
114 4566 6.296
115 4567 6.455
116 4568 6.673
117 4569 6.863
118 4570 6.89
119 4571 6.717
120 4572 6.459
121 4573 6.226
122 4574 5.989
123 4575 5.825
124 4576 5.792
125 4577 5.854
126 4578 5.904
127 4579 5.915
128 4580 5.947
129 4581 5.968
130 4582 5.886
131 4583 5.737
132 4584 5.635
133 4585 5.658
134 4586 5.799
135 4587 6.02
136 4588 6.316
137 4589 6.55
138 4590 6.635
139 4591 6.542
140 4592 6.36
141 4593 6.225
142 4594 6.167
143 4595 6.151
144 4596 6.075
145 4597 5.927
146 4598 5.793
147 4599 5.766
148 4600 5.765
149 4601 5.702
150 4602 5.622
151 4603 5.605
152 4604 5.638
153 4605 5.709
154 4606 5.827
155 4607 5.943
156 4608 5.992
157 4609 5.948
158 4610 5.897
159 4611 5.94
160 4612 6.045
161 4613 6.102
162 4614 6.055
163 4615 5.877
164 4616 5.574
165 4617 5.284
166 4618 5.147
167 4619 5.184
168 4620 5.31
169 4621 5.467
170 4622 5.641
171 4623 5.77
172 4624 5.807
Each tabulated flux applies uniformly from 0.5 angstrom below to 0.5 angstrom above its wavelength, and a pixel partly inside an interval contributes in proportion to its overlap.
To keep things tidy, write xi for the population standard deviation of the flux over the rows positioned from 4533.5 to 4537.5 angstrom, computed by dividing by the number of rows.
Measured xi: 0.09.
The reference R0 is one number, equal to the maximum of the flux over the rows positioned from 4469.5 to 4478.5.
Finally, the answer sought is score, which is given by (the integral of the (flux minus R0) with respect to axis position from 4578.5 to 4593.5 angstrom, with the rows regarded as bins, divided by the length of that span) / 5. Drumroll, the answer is -0.09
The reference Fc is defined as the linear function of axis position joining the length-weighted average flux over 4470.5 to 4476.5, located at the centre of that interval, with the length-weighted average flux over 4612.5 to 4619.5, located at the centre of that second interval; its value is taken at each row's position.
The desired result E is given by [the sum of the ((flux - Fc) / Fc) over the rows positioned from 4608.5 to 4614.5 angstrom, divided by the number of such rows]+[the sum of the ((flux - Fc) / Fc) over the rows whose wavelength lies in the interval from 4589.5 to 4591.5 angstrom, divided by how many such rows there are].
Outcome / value 0.22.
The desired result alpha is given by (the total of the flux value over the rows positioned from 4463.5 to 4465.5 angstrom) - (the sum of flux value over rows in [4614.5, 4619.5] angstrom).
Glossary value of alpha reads -15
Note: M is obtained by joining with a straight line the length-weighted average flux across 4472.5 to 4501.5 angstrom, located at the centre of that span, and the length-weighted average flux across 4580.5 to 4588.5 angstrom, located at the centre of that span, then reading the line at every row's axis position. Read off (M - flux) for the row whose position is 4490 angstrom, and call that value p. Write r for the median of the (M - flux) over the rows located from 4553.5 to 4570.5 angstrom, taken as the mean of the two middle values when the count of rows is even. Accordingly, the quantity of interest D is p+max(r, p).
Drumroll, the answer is 0.6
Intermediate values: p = 0.32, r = 0.16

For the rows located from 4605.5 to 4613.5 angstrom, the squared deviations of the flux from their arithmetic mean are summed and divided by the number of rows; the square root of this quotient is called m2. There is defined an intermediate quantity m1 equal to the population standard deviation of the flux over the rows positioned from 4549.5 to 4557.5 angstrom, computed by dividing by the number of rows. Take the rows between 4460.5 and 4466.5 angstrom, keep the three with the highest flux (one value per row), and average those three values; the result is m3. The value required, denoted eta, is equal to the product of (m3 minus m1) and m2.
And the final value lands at 0.5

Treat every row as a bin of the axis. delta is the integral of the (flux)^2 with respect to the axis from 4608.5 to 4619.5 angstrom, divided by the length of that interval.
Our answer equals 33.0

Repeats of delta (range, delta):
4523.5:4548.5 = 35.2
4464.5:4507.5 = 35.5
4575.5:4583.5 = 34.5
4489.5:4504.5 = 35.5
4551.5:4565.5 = 31.5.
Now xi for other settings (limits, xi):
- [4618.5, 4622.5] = 0.17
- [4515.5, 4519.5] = 0.04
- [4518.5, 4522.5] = 0.12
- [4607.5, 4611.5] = 0.03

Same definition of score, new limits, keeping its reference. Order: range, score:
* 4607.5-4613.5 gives -0.11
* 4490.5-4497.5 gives -0.16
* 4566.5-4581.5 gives -0.06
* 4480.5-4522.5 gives -0.07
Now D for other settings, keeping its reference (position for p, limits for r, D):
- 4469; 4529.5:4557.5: 2.4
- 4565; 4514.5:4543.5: -0.2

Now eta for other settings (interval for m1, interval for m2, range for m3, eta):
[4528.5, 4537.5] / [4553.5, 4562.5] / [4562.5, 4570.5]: 1.2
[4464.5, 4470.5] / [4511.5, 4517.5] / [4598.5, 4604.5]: 1.4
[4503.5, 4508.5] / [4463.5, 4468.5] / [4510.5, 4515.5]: 3.0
